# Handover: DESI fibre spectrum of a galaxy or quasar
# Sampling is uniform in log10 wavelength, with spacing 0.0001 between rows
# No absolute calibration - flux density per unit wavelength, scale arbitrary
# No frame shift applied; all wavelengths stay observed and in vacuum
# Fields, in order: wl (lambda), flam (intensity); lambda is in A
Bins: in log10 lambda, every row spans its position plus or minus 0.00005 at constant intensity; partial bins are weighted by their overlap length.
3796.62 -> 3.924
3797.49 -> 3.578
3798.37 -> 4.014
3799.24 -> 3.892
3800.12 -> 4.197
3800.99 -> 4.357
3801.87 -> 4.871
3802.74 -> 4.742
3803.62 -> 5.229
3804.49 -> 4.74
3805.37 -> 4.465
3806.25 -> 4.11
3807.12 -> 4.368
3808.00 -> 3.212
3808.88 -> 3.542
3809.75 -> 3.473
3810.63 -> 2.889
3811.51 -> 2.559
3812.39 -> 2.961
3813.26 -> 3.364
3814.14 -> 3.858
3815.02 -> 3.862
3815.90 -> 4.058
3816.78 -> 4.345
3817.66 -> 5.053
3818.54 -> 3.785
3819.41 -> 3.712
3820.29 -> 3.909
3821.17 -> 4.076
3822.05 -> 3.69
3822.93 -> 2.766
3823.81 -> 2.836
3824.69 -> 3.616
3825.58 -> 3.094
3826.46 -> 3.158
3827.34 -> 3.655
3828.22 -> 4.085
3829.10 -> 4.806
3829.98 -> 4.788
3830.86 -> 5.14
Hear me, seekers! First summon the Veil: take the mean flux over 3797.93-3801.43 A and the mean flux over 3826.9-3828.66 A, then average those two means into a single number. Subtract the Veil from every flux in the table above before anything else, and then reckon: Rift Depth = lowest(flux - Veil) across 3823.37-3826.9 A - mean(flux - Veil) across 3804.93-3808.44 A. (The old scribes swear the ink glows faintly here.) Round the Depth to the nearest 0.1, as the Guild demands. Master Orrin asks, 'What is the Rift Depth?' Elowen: -1.2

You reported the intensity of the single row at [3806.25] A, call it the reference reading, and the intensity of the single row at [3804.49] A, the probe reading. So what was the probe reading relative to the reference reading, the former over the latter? 1.2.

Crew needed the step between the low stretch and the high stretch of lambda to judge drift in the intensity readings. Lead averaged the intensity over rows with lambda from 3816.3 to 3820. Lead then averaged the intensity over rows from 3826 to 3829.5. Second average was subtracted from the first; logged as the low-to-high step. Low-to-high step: 0.30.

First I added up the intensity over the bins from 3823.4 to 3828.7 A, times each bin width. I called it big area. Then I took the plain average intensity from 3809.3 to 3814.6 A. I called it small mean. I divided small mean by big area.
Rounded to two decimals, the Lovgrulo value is 0.18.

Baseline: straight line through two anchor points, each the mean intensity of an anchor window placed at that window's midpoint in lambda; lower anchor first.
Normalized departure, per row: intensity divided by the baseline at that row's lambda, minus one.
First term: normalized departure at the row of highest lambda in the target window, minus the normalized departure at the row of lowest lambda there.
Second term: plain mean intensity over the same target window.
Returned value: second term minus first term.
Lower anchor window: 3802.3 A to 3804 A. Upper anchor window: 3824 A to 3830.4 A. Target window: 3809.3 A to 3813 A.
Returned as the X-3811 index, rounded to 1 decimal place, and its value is 3.1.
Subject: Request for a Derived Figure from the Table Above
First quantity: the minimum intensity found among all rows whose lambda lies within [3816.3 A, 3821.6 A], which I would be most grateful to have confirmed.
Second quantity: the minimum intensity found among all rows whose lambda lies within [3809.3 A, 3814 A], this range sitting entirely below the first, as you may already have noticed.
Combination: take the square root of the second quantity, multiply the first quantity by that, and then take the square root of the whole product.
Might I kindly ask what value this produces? 2.44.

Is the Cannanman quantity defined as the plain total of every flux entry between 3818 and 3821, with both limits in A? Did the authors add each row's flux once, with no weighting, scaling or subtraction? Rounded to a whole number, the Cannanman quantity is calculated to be 11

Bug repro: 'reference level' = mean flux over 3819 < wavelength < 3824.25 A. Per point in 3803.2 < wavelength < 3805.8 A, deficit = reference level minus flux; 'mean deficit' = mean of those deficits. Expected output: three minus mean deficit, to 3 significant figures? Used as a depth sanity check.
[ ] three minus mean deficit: 4.31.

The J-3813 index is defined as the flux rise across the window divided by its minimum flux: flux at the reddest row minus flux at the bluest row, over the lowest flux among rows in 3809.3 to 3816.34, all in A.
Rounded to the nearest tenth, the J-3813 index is 0.2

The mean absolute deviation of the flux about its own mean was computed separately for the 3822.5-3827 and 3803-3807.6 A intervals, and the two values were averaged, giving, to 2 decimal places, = 0.28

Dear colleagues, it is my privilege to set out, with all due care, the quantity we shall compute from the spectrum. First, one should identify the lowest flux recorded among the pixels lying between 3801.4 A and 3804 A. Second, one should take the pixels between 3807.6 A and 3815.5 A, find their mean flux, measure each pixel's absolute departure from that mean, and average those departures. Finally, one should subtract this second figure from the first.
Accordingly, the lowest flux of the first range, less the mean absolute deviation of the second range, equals 4.4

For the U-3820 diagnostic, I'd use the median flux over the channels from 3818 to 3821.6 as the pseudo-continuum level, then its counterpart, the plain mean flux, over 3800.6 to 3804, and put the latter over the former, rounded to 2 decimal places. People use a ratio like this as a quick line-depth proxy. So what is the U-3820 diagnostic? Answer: 1.25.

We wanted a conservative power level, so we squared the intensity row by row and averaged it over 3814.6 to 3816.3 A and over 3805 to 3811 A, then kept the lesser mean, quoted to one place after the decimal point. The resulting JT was 14.2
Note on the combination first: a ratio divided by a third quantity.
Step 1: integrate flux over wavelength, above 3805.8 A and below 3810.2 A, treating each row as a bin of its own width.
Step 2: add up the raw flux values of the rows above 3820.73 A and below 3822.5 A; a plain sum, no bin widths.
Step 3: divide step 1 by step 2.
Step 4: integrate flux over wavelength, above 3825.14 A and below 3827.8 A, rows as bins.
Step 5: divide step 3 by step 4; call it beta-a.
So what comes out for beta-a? 0.24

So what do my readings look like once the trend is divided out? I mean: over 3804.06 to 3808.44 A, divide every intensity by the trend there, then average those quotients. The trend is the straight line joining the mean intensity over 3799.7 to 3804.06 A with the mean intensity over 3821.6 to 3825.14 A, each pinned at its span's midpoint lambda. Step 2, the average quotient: 0.95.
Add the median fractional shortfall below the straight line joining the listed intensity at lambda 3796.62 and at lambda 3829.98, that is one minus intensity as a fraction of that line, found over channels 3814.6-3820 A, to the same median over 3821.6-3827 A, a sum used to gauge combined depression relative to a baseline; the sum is 0.44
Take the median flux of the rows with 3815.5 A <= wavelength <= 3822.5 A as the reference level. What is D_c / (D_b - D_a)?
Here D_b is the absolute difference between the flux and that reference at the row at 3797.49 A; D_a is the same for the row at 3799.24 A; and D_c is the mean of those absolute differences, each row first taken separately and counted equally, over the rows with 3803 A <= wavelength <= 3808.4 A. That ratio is 2.0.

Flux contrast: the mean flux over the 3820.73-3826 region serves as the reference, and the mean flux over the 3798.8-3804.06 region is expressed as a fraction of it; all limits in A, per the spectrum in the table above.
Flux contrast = 1.4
